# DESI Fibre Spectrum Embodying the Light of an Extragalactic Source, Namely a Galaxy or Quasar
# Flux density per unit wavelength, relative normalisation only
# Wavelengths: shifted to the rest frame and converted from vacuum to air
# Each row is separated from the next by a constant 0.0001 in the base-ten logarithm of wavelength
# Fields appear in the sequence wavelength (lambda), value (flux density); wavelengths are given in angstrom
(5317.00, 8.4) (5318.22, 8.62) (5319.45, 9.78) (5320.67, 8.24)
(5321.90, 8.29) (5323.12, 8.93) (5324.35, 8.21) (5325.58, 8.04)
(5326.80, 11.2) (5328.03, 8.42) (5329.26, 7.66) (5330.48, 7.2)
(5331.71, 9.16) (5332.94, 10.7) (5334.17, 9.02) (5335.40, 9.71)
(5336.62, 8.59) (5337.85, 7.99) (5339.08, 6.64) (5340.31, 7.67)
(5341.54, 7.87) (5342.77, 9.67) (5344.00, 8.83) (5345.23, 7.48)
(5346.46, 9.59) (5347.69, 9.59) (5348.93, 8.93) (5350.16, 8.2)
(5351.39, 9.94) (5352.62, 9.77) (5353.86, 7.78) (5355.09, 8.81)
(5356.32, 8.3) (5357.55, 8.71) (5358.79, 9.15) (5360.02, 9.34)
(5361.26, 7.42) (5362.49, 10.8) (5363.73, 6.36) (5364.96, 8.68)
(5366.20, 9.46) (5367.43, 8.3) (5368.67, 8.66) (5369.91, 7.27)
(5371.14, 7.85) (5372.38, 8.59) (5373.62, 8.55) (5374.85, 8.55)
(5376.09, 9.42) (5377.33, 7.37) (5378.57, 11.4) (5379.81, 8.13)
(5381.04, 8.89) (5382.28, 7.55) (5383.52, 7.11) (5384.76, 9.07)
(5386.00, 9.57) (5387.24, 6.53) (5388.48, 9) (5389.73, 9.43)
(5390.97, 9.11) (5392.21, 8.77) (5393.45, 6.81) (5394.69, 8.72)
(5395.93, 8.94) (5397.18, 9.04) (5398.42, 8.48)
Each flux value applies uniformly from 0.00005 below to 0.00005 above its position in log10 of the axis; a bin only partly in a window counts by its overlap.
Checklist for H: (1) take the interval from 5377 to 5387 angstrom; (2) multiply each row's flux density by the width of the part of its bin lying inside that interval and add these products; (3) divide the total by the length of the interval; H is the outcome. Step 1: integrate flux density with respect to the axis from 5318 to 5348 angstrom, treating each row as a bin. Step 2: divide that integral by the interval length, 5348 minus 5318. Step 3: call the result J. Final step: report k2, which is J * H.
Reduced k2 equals 74.6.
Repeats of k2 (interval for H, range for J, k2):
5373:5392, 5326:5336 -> 78.8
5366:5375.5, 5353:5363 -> 73.5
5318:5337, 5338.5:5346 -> 71.5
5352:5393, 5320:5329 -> 74.9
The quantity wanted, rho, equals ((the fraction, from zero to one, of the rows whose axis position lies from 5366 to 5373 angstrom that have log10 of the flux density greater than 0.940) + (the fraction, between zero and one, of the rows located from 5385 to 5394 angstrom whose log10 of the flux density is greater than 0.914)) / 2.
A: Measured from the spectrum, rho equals 0.44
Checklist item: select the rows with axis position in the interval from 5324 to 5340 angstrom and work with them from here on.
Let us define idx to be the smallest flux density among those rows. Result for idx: 6.64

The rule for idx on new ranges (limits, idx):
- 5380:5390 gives 6.53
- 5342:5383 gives 6.36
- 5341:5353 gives 7.48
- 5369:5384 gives 7.11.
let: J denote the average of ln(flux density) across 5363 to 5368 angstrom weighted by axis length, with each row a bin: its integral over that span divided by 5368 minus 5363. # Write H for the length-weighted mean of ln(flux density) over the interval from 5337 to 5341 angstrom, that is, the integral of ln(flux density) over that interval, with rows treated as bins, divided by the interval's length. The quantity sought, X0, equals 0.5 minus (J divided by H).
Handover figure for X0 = -0.544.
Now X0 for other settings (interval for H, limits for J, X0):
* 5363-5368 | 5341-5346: -0.517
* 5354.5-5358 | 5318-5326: -0.496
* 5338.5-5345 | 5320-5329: -0.536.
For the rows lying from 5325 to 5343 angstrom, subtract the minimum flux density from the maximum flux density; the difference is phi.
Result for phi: 4.6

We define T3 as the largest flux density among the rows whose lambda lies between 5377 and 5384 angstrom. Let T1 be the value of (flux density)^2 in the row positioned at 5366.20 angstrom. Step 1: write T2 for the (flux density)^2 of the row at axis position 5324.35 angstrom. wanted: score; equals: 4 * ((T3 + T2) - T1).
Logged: -43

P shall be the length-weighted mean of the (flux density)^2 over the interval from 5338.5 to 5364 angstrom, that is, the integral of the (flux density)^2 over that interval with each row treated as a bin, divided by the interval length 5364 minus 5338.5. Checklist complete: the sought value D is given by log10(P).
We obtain 1.88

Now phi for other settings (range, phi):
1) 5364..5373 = 2.2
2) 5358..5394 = 5.0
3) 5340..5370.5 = 4.4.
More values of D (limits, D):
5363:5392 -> 1.86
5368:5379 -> 1.87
